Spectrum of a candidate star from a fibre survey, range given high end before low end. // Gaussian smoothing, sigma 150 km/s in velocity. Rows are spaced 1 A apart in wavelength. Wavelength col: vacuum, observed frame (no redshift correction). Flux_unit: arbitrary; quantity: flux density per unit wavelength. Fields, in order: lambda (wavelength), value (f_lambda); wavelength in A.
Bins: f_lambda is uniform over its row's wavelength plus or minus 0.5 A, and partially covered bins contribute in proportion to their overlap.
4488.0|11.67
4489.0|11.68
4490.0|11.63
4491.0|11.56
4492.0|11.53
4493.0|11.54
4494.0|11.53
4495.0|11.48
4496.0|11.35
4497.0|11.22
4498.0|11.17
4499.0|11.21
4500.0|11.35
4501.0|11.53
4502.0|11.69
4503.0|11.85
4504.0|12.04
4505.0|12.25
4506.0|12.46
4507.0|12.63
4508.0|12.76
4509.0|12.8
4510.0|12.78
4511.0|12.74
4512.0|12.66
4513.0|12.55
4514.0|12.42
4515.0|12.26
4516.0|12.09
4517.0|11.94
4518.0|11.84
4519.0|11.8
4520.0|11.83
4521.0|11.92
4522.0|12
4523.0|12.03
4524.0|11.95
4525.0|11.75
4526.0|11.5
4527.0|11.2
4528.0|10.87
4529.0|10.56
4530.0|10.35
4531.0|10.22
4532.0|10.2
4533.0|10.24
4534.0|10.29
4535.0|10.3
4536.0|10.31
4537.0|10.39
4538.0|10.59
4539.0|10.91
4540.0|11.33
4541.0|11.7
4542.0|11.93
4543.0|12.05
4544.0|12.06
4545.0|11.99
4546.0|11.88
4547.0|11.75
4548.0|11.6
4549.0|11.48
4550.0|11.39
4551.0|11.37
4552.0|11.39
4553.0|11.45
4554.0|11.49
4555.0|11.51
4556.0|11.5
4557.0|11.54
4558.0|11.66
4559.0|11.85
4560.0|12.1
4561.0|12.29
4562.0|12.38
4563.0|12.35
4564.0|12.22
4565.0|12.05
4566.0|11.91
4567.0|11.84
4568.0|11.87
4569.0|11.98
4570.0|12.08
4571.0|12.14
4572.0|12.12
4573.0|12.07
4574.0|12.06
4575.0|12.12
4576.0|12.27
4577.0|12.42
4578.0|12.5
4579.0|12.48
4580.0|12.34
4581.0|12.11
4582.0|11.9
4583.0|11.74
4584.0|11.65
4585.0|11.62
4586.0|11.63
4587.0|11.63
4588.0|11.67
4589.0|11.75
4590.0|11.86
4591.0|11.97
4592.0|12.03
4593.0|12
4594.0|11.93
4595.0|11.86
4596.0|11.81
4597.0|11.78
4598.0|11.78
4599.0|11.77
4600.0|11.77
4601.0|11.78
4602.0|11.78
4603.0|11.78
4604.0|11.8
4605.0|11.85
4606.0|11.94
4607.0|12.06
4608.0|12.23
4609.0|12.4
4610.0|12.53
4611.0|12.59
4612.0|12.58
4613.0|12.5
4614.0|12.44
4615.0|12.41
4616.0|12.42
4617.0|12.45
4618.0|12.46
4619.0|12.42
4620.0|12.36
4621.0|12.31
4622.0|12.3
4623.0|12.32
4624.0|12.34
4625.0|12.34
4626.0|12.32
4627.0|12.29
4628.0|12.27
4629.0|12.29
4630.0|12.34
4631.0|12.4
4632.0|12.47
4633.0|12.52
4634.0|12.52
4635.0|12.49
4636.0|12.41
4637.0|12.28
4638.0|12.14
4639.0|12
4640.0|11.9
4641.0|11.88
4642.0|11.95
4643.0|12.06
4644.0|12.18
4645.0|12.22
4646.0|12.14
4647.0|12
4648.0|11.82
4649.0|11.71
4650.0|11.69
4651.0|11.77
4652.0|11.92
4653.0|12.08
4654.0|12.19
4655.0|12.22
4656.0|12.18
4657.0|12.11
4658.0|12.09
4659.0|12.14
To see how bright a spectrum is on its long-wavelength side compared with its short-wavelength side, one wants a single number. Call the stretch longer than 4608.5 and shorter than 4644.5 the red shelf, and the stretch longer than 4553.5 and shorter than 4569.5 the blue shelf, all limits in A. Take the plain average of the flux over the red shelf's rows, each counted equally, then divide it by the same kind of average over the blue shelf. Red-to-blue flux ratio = 1.04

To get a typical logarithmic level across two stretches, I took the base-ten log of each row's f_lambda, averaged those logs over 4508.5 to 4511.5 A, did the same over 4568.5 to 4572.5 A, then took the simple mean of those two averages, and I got 1.09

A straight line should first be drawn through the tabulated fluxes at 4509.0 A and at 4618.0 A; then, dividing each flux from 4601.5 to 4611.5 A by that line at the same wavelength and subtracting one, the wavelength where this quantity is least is 4602.0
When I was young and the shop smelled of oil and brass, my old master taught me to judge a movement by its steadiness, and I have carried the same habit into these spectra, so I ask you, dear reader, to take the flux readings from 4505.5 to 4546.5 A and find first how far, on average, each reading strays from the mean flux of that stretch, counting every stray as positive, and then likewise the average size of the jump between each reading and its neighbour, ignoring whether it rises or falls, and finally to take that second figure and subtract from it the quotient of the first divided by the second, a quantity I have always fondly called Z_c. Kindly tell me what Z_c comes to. -5.2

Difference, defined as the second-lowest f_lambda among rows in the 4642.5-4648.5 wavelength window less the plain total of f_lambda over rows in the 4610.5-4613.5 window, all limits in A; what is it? -26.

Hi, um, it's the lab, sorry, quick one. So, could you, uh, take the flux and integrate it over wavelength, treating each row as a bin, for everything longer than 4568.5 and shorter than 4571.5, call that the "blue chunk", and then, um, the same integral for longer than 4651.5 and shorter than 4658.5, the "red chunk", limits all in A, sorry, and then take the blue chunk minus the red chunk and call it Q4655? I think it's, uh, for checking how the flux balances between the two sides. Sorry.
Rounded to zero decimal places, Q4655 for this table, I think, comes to -49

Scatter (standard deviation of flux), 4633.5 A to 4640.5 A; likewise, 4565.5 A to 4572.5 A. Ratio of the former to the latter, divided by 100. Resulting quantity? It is 0.020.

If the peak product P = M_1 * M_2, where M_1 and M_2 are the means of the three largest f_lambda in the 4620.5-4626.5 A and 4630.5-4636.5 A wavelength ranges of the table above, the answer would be 154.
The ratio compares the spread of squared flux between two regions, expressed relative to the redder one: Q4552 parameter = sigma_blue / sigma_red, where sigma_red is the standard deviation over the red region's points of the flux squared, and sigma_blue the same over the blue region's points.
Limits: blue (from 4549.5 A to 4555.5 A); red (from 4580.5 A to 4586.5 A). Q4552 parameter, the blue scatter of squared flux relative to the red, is 0.3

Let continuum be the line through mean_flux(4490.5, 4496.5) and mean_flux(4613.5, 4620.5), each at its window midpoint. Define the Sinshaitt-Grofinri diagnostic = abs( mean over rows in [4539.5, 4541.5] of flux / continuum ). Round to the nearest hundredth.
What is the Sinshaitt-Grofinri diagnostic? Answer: 0.97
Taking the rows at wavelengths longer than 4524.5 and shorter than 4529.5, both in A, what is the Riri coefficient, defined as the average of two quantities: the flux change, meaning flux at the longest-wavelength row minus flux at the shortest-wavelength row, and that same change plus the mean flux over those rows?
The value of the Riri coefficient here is 4.40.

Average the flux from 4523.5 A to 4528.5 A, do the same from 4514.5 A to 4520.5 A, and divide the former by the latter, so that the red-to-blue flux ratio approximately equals 0.96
